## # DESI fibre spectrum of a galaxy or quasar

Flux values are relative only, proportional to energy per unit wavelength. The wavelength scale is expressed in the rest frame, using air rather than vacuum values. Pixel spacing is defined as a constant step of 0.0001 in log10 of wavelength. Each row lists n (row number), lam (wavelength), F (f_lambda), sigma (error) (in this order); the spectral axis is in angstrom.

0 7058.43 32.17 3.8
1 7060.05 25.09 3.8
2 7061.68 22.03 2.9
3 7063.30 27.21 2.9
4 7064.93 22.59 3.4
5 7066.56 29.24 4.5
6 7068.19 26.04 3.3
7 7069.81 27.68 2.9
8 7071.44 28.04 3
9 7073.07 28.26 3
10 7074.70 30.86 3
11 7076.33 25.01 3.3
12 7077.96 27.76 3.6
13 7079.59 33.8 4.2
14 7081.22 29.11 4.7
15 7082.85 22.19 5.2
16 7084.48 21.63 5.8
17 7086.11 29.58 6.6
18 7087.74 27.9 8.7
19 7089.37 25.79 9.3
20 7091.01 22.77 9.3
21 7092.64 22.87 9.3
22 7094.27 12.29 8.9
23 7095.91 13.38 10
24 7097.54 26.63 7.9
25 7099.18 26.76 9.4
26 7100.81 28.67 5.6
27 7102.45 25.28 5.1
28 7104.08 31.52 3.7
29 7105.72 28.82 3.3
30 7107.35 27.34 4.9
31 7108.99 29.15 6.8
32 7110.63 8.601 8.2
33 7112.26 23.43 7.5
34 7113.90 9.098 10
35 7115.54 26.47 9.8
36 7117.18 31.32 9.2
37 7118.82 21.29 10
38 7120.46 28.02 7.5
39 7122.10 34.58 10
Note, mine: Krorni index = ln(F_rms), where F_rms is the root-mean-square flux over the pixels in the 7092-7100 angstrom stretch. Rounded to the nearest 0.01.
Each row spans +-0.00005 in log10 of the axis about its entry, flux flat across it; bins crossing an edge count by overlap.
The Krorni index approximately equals 3.06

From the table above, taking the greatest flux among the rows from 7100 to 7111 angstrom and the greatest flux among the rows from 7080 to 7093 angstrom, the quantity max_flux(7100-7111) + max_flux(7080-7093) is 61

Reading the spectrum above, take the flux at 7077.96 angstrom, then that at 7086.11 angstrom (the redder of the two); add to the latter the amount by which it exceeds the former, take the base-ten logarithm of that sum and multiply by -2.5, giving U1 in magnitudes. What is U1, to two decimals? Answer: -3.74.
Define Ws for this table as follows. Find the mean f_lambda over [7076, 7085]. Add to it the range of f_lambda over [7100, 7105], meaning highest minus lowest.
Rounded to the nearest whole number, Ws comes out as 33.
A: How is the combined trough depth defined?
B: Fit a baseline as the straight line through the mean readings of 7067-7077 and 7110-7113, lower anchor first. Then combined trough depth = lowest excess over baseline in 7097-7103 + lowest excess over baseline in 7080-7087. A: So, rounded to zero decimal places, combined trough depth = 4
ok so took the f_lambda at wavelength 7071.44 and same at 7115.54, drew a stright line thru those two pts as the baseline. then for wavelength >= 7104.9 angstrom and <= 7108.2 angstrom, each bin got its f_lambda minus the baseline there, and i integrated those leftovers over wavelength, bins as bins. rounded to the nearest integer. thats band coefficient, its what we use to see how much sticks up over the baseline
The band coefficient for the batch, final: 4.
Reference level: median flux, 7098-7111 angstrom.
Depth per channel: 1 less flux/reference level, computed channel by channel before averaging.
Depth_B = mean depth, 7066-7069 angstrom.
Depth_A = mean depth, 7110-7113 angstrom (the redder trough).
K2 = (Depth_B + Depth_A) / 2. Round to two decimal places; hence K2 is 0.22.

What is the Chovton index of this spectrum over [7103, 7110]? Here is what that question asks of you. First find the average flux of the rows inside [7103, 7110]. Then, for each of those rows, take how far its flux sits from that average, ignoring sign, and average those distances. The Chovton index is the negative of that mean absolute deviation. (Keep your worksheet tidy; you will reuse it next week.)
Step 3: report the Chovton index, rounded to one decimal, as -1.2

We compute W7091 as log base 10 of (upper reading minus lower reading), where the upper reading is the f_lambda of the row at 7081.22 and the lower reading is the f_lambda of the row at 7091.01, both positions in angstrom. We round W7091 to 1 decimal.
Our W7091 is 0.8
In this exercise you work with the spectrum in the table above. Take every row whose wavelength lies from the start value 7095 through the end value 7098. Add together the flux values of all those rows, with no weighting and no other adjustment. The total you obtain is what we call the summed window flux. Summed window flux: 40.0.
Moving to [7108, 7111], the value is 37.8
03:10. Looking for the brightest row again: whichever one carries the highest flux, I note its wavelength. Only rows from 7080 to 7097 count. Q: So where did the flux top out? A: 7086.11 angstrom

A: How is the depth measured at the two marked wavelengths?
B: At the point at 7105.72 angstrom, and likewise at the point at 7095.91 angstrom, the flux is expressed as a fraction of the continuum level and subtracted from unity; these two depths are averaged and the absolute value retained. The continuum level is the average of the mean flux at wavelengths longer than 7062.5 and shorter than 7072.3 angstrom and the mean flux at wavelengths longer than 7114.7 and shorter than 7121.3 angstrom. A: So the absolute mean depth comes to 0.21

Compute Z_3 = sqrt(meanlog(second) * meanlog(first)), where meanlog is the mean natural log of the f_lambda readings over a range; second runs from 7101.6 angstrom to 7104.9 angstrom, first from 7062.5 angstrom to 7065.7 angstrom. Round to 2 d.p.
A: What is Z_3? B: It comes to 3.27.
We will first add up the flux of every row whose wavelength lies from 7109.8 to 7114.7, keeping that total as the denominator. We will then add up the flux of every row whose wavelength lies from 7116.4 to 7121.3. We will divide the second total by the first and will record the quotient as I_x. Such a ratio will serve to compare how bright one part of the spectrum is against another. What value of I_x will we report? 2.0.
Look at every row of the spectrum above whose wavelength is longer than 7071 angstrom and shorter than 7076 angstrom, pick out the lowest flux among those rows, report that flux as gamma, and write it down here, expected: 28.04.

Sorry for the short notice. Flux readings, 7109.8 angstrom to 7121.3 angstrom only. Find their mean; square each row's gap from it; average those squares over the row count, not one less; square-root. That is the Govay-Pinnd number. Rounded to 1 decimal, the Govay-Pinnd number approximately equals 8.3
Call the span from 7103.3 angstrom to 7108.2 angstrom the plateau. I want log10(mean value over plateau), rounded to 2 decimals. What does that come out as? 1.47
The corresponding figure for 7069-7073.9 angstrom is 1.45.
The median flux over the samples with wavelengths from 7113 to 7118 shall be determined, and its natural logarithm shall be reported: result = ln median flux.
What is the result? 3.28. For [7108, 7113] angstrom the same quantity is 3.15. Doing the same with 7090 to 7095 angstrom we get 3.13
